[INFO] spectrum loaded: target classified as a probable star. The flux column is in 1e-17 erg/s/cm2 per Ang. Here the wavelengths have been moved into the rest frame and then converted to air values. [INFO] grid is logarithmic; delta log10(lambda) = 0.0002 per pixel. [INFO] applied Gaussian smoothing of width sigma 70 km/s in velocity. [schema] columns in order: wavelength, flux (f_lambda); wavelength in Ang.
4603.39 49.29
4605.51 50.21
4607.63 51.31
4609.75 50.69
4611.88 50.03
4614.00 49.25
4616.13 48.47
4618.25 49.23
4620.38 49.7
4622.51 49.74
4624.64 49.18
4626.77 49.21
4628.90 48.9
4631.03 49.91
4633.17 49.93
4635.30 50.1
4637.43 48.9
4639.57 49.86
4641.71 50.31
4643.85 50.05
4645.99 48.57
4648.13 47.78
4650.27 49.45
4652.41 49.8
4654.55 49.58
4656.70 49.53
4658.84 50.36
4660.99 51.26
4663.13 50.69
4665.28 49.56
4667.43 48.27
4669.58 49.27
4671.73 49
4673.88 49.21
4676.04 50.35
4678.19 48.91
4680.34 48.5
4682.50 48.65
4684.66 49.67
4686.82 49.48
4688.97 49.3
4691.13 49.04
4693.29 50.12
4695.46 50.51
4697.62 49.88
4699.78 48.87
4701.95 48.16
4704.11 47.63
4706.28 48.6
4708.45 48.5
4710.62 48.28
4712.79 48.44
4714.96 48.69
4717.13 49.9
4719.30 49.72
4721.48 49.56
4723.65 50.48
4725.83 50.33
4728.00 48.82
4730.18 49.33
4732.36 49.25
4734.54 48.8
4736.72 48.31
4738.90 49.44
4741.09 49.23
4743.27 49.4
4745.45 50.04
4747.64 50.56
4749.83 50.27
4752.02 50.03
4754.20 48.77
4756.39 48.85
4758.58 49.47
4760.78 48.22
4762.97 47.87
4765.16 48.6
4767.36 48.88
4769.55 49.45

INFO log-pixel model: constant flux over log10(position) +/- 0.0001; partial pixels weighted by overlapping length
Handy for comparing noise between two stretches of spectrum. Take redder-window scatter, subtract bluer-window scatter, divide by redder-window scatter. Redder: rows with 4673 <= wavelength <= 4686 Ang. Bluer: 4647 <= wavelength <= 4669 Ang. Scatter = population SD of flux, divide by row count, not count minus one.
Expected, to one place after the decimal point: -0.5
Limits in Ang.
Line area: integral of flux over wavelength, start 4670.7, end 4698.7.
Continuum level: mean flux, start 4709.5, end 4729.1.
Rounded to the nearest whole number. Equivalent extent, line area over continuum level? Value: 28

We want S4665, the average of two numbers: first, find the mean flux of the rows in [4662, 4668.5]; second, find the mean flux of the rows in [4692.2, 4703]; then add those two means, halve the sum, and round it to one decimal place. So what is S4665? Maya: 49.5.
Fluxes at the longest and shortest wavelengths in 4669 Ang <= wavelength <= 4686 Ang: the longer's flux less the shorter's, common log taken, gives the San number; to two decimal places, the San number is -0.40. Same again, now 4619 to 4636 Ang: -0.40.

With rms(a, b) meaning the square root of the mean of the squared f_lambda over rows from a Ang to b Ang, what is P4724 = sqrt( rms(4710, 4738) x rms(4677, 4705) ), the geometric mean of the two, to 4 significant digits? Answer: 49.18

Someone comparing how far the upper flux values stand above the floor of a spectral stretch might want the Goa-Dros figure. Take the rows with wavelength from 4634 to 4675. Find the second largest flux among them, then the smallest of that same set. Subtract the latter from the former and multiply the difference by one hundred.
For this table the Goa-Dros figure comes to 291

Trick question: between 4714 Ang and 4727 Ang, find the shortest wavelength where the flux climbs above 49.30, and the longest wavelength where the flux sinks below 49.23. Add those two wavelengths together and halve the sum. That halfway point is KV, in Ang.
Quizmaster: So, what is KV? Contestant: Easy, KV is 4716.0 Ang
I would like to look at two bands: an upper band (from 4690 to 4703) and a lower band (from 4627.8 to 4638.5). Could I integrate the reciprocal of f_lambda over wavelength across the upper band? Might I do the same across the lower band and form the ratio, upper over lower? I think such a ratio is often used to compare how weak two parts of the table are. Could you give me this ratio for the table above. 1.22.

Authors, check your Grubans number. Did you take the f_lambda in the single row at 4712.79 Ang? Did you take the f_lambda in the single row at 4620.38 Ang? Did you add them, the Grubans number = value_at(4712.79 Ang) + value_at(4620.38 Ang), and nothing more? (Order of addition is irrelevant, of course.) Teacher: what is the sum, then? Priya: 98.1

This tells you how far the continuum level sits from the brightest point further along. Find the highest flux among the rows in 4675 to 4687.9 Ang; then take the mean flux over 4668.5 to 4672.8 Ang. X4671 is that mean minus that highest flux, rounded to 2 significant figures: -1.2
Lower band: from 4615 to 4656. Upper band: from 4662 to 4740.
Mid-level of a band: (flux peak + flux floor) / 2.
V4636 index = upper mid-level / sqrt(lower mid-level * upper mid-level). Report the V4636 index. 1.001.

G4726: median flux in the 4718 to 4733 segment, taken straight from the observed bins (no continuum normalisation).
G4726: 49.6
